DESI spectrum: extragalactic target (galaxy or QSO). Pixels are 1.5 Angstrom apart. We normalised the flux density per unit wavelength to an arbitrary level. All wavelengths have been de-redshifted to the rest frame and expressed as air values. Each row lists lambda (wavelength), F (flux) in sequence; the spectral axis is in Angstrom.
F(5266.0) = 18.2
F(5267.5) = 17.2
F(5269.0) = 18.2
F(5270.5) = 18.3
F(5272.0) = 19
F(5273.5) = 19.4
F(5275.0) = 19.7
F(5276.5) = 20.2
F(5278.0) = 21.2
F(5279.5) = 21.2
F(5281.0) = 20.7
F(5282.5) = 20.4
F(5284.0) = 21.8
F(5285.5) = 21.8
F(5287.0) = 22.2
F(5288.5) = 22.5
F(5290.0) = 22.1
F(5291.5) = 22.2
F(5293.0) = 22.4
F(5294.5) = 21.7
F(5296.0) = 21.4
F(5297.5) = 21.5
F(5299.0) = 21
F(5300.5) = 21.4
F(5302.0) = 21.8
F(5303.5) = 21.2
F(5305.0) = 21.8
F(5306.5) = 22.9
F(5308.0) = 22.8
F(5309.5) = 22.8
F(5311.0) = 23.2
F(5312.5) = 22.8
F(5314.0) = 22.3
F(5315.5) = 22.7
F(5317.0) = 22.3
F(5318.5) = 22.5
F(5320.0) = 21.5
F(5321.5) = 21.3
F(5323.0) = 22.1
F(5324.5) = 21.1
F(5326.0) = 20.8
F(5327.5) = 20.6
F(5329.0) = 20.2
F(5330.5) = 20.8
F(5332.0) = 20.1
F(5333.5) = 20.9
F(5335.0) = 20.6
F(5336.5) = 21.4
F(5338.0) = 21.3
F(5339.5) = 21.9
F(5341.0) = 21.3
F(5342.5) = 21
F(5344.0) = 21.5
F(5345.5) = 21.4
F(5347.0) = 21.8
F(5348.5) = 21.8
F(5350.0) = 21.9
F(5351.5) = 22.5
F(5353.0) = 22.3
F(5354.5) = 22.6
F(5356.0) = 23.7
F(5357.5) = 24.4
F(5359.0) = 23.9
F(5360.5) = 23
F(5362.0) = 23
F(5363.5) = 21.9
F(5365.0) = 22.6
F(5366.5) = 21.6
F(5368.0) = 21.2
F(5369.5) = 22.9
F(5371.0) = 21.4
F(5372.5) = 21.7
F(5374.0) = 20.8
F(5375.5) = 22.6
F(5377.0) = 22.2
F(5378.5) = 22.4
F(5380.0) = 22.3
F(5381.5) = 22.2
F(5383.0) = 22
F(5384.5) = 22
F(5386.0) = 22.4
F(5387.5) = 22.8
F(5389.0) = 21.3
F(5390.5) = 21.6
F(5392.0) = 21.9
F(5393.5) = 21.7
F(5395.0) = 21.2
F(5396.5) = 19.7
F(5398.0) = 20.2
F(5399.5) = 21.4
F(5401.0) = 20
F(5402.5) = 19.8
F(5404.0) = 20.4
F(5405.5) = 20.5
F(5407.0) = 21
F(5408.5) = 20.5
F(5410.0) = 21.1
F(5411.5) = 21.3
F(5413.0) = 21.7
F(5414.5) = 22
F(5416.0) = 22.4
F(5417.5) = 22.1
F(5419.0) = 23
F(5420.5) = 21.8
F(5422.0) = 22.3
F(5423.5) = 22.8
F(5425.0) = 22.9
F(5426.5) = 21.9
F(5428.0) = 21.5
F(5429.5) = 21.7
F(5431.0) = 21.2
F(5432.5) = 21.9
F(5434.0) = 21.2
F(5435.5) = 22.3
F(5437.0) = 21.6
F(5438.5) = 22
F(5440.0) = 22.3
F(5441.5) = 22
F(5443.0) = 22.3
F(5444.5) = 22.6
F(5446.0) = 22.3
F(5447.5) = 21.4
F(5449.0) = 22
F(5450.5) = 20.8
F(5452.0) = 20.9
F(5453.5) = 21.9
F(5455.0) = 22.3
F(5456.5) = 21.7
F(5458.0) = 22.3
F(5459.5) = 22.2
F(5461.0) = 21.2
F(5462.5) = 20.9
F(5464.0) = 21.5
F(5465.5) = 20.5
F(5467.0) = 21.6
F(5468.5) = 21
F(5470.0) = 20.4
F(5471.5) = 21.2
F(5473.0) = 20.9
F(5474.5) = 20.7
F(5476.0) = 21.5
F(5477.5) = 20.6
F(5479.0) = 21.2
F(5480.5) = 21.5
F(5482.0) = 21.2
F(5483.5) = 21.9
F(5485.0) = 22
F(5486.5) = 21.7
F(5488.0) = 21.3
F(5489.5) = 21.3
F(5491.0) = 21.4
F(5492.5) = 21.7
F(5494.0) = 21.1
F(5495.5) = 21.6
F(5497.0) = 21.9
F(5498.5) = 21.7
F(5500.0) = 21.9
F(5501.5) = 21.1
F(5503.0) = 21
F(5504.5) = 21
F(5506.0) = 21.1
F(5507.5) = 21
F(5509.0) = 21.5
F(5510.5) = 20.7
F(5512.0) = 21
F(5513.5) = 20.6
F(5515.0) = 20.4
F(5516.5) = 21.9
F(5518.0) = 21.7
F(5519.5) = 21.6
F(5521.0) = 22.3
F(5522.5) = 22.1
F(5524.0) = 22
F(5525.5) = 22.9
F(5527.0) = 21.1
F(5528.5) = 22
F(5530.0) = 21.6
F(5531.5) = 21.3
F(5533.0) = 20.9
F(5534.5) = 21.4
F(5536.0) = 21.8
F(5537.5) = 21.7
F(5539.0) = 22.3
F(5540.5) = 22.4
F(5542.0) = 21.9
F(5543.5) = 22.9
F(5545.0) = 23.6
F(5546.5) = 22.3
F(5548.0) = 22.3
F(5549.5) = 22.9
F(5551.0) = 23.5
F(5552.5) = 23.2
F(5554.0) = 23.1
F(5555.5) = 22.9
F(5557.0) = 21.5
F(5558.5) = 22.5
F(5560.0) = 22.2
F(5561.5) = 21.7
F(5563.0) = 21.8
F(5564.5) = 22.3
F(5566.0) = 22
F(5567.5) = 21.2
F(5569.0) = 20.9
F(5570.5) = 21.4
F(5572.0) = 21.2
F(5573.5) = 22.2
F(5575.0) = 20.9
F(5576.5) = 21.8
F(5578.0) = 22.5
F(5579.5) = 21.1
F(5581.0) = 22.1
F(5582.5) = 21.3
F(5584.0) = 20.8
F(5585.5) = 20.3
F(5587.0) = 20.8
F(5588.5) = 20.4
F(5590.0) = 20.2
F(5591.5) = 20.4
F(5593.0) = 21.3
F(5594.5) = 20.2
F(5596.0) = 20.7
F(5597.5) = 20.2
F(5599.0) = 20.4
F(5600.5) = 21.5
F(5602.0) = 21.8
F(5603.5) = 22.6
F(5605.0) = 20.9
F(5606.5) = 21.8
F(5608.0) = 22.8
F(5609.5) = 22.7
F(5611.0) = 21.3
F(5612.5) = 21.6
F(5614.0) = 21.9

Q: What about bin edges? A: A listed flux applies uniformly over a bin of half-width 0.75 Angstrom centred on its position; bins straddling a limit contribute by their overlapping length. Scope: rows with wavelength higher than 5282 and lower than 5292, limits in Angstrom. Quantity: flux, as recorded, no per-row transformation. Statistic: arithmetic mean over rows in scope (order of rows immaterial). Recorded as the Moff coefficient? 21.9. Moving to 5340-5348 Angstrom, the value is 21.4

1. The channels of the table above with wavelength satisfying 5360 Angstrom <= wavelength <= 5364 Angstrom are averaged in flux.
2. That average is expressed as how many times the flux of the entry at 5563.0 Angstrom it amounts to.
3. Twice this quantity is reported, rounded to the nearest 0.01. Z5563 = 2.08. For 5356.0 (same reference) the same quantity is 1.91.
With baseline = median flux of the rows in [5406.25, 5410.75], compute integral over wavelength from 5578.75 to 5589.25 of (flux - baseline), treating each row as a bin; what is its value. -0.3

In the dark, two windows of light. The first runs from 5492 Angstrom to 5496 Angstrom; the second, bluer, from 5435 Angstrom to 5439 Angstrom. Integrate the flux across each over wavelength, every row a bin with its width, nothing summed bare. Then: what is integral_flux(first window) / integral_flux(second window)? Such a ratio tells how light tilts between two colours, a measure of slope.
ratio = 0.977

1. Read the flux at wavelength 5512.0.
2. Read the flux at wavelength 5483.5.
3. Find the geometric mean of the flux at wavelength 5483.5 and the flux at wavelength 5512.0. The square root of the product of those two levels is 21.4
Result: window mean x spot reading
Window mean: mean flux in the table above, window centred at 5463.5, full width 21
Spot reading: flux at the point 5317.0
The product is 477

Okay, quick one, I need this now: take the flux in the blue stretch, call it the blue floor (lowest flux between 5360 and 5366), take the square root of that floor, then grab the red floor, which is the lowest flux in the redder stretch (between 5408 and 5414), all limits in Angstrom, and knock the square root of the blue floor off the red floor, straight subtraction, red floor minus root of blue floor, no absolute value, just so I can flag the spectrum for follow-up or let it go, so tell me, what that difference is 15.8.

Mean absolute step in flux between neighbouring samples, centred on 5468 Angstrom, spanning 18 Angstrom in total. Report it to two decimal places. 0.66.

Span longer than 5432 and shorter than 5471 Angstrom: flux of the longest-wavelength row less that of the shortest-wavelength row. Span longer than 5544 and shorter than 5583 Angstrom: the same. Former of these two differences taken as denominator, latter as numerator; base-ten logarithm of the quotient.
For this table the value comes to 0.186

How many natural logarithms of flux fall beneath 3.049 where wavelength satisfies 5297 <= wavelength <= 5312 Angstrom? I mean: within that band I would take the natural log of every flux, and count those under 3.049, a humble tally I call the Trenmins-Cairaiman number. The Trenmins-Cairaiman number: 1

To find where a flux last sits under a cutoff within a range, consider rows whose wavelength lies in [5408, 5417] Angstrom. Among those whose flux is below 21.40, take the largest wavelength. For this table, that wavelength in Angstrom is 5411.5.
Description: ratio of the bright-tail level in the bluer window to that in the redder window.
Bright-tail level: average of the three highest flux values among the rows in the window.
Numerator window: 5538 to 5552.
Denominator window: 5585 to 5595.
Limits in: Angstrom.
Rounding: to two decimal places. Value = 1.12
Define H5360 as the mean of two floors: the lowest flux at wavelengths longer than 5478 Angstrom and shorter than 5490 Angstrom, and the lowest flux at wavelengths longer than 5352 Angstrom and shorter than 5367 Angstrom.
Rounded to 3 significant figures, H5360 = 21.4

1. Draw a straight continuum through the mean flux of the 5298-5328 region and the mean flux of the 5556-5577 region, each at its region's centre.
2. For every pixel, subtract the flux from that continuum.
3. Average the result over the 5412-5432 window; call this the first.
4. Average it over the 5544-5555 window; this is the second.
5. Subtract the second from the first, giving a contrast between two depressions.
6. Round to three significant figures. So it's 1.02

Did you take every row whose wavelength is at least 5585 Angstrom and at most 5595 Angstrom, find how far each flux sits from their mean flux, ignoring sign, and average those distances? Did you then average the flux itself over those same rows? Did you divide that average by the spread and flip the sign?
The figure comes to -67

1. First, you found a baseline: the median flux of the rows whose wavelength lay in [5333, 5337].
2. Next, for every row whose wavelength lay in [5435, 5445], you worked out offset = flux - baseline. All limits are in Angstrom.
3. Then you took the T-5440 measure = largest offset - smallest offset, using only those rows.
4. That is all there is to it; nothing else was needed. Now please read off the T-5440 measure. 1.0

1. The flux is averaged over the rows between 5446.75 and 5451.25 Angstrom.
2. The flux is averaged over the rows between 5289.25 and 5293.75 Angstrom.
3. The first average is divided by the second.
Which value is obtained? 0.96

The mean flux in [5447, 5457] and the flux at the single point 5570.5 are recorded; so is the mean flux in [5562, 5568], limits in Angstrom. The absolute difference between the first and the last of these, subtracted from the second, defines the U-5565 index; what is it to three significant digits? 21.1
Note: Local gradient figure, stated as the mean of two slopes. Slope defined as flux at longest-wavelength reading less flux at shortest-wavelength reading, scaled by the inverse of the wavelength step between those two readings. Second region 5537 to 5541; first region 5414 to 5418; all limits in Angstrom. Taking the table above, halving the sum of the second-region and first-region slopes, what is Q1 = 0.13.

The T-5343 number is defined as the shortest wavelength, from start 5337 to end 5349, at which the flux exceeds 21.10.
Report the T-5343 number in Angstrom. 5338.0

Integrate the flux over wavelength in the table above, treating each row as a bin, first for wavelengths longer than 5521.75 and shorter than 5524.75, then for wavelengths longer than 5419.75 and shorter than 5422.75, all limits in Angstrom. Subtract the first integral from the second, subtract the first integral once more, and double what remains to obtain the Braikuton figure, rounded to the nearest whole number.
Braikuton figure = -132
